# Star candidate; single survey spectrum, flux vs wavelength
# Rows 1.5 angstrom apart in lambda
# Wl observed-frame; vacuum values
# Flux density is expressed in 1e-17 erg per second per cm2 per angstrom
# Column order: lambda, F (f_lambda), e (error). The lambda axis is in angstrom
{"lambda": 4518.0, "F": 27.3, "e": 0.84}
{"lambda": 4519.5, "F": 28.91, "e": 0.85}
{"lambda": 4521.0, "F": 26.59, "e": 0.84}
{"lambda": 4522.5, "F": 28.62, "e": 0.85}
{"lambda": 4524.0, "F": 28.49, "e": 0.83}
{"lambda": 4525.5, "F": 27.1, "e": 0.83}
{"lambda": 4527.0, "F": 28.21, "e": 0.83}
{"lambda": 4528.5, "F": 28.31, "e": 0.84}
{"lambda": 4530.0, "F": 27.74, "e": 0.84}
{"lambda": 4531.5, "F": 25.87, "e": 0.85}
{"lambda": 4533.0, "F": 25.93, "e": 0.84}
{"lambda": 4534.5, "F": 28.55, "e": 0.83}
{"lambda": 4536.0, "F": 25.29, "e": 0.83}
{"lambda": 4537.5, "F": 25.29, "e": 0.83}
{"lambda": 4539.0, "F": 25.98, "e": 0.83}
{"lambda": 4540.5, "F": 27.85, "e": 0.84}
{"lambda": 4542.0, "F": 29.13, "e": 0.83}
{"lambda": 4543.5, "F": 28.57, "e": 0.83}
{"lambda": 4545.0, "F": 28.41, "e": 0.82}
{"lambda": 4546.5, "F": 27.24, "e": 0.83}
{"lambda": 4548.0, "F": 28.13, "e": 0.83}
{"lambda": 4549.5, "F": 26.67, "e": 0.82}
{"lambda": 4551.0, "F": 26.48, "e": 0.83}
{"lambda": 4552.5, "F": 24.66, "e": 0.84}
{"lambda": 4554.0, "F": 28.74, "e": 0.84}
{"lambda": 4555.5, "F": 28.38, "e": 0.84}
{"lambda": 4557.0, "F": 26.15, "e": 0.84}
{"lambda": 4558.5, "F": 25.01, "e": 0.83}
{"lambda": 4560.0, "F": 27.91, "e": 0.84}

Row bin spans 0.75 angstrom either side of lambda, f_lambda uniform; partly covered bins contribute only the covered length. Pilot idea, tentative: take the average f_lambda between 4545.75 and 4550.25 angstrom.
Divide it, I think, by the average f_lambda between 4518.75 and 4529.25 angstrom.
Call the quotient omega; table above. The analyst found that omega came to 0.98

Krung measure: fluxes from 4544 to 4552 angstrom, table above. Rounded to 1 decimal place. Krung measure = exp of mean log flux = 27.4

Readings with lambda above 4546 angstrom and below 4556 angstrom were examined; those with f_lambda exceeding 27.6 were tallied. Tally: 3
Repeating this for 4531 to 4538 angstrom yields 1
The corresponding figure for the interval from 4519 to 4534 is 6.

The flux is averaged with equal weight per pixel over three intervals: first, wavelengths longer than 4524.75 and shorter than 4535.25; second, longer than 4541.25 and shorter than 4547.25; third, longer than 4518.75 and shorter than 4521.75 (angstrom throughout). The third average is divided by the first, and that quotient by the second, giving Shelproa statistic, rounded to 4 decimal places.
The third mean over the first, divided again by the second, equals 0.0358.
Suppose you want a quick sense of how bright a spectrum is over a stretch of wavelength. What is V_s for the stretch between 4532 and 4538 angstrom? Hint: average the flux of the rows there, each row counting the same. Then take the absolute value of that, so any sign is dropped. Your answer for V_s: 26.3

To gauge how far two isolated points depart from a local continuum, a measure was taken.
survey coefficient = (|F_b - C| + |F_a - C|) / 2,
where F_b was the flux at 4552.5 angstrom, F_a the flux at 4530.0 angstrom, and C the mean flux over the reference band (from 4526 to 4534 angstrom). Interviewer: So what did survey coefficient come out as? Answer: 1.54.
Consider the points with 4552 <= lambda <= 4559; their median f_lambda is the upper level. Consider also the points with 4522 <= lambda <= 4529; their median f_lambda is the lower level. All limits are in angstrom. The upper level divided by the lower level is 0.92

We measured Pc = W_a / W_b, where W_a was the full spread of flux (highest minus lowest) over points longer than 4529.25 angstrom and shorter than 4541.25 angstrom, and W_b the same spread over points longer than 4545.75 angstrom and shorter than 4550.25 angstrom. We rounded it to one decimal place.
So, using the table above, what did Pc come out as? 2.2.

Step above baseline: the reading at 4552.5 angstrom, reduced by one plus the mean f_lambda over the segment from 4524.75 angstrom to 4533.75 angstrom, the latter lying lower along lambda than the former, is -3.53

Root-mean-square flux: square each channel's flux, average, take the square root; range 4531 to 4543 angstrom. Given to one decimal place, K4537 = 26.8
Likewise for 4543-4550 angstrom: 27.8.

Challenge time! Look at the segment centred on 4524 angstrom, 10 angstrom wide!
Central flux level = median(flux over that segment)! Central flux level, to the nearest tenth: 28.3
